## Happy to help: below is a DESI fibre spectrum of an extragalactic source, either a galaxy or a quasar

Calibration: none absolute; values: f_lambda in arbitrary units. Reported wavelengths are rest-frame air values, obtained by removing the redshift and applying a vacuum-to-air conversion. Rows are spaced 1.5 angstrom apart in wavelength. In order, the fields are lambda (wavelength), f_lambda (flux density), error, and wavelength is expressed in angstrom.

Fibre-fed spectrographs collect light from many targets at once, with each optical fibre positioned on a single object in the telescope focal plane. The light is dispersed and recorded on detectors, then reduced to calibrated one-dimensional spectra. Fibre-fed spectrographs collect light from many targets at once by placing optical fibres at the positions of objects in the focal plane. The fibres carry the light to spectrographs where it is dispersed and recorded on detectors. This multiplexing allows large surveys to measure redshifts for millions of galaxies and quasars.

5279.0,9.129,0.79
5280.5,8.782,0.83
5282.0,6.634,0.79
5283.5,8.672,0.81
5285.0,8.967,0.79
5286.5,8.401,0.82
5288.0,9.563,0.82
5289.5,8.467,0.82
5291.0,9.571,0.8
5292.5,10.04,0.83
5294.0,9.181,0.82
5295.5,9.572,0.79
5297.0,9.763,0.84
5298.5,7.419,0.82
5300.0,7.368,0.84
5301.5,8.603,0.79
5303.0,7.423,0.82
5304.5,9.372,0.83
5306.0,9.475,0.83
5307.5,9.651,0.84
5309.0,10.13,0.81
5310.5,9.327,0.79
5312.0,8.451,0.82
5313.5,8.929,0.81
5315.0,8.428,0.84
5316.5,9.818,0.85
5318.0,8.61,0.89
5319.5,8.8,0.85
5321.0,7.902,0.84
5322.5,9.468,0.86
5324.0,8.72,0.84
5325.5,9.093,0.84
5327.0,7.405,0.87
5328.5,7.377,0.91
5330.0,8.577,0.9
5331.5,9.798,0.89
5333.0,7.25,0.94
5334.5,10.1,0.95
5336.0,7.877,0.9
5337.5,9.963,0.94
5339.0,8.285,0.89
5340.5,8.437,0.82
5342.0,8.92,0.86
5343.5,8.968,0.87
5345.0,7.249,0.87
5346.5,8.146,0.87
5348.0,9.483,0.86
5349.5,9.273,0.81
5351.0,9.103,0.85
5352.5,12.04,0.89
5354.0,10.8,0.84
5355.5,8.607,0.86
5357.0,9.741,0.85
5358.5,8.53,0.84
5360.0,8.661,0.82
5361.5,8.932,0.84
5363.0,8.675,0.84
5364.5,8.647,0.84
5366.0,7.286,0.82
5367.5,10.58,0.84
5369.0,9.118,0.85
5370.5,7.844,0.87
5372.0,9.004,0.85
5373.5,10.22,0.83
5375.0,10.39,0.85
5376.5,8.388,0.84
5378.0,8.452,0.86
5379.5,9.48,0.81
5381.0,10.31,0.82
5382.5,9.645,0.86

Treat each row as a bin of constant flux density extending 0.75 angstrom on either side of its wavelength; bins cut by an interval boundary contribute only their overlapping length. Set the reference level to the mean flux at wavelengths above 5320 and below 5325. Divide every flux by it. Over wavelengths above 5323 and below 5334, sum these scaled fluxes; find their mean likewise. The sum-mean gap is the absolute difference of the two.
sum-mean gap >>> 5.7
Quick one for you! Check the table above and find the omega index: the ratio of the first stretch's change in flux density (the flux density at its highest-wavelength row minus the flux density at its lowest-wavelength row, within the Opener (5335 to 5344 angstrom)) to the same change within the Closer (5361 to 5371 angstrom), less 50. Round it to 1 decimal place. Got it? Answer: -51.0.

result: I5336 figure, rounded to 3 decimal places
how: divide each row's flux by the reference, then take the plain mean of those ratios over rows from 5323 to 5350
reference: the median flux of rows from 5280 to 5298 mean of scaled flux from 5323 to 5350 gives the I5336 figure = 0.949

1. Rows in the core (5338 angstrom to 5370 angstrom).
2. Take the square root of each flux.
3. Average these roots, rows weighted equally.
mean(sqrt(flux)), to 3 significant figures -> 3.00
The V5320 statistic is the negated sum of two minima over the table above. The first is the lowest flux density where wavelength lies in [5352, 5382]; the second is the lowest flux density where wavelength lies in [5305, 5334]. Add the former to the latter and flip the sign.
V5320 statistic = -14.5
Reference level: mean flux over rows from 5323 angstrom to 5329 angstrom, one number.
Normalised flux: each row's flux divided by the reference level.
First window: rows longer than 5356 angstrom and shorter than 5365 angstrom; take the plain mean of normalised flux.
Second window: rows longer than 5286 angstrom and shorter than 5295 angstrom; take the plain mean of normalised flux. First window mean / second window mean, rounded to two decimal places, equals 0.96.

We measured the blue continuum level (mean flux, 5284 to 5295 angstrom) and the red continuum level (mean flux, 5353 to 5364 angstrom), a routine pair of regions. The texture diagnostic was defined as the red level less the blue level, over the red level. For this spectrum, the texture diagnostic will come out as 0.00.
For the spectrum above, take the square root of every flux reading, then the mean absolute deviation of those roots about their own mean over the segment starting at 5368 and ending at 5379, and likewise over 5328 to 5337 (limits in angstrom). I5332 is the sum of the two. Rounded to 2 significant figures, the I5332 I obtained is 0.29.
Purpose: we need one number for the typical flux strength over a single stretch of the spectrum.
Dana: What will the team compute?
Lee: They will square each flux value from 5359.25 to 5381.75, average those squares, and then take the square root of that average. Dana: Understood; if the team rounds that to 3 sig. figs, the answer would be 9.11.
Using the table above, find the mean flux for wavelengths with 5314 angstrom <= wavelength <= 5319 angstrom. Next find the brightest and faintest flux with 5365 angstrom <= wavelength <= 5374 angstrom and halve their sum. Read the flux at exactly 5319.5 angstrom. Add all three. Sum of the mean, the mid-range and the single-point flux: 26.7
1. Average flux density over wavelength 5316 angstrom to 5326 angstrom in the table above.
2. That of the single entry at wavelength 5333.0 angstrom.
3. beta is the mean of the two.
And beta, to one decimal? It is 8.1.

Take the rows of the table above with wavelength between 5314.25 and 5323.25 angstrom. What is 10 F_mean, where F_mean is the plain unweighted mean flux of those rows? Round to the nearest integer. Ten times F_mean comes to 88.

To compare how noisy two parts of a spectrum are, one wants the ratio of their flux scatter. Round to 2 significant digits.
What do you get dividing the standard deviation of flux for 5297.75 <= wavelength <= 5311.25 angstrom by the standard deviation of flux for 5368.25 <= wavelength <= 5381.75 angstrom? 1.2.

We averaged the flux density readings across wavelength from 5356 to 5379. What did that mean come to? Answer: 9.0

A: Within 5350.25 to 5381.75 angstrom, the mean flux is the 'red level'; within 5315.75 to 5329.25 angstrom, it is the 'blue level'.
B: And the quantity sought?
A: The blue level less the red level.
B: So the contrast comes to -0.70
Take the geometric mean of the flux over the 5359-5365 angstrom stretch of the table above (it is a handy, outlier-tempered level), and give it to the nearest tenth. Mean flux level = 8.7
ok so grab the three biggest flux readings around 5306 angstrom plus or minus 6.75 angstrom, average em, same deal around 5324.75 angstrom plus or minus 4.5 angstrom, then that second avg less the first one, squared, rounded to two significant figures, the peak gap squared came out 0.43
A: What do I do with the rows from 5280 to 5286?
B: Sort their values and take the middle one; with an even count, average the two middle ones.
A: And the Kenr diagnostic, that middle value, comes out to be 8.73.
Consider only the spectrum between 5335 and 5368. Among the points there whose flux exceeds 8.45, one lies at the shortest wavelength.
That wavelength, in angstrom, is 5337.5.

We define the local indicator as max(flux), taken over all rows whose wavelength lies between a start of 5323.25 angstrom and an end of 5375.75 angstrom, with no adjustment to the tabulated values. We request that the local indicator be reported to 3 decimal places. 12.040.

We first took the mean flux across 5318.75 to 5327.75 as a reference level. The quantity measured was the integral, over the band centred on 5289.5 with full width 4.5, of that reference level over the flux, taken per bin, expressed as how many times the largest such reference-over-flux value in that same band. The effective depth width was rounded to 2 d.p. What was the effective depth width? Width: 4.16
